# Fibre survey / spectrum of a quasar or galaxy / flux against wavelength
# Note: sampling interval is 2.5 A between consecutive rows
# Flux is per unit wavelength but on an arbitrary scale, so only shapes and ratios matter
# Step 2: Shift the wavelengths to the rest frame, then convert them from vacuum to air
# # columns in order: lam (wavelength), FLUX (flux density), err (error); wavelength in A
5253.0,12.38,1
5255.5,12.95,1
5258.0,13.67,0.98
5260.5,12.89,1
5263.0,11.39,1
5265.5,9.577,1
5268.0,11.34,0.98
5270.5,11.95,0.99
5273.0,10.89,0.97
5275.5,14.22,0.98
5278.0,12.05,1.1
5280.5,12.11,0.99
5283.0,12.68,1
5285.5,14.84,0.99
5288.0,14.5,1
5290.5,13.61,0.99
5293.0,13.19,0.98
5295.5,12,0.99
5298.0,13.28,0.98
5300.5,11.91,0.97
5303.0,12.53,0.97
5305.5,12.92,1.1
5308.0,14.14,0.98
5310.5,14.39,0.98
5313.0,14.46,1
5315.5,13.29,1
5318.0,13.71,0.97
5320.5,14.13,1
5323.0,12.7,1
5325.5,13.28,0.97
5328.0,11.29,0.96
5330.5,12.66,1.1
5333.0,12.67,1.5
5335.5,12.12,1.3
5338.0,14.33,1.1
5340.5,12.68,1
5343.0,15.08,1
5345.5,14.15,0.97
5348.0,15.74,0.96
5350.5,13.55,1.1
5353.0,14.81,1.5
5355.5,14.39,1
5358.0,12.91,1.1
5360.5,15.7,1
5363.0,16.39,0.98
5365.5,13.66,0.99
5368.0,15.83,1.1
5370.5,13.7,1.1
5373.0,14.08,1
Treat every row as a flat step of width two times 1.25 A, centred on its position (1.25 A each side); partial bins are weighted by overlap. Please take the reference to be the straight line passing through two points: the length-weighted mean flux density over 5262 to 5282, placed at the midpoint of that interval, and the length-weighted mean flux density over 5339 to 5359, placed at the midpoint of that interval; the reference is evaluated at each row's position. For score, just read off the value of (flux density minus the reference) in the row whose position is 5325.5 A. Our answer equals -0.1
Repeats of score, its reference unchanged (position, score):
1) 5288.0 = 2.3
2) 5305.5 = 0.1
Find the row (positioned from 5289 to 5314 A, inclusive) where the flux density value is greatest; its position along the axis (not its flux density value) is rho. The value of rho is 5313.0 A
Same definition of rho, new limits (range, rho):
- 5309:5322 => 5313.0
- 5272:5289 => 5285.5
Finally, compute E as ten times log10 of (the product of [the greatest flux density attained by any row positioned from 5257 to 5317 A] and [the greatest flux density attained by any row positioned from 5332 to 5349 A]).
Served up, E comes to 23.7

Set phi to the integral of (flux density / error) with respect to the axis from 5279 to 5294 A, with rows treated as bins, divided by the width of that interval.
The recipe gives 13.6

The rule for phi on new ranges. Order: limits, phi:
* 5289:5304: 13.0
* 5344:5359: 13.3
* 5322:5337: 11.2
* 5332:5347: 12.3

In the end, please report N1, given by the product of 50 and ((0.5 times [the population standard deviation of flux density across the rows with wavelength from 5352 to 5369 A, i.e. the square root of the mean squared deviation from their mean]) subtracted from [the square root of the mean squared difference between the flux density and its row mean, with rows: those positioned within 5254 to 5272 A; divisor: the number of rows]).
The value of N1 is 34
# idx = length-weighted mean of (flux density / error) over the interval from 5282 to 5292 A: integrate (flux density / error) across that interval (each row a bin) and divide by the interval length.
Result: 14.0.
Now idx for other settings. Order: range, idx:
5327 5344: 11.6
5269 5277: 12.5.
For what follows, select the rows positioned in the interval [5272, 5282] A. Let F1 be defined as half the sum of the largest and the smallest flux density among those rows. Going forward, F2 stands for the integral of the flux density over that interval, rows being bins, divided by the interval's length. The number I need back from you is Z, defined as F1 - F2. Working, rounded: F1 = 12.6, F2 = 12.4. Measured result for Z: 0.19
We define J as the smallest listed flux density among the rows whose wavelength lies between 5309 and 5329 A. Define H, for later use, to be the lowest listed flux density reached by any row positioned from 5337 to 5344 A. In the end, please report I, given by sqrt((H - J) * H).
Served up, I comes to 4.2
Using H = 12.68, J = 11.29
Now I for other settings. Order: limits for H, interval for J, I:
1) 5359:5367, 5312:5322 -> 2.2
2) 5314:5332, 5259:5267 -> 4.4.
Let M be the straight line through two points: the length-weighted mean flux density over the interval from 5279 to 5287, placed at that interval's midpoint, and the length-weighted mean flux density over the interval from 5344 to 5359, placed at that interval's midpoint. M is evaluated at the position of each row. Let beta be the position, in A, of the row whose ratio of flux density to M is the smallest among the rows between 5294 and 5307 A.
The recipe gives 5300.5 A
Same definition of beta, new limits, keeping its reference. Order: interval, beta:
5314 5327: 5323.0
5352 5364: 5358.0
